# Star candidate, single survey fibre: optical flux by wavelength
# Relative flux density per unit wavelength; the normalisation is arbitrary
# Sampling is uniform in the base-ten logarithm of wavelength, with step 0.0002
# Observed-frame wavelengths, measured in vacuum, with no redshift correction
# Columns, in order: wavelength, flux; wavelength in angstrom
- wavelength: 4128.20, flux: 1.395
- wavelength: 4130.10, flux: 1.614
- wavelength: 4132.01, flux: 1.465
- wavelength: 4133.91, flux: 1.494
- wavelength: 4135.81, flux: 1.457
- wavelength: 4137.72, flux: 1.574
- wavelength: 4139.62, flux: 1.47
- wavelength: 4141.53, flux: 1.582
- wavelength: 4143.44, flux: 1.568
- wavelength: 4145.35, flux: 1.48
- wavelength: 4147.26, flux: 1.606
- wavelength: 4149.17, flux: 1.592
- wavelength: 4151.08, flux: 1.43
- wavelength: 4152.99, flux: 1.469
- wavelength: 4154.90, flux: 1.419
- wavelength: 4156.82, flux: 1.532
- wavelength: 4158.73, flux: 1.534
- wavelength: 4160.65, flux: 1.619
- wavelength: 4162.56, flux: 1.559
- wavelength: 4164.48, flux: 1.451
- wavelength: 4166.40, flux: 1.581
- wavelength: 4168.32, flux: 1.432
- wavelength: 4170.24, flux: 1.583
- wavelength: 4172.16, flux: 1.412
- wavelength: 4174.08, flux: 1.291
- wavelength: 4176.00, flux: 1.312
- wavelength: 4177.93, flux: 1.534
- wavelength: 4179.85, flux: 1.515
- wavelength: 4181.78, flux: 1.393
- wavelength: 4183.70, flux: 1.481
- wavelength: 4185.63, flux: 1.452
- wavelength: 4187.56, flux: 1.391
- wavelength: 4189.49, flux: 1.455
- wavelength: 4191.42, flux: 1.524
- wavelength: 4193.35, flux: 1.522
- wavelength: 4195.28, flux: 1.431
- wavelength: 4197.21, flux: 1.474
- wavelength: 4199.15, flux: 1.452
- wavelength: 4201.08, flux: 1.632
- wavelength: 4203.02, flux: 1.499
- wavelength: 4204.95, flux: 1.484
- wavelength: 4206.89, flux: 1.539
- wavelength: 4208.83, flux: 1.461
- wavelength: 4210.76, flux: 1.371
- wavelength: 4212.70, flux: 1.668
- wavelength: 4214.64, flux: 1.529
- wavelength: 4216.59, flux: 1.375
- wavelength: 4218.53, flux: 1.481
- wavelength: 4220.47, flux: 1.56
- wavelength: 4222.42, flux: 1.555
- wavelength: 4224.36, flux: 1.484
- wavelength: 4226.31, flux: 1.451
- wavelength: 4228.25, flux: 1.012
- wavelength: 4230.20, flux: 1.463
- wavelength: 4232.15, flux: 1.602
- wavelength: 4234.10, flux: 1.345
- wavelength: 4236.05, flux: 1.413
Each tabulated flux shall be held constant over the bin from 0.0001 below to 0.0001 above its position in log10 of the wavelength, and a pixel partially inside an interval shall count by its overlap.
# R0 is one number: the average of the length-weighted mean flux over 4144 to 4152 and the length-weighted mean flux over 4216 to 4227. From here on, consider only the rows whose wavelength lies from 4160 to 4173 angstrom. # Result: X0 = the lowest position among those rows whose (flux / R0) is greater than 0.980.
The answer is 4160.65 angstrom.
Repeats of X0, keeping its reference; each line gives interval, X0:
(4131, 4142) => 4133.91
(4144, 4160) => 4145.35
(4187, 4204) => 4191.42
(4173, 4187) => 4177.93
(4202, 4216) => 4203.02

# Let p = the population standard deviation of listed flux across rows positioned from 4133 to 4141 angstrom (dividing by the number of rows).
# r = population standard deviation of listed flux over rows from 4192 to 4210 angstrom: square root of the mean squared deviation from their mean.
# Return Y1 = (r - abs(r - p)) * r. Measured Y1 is 0.0026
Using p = 0.05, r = 0.06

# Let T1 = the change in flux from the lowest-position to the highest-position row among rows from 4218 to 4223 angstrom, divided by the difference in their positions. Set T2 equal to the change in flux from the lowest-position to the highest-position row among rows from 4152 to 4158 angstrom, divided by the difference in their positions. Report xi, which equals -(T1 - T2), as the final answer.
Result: 0.00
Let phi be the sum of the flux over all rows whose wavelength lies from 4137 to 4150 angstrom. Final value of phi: 10.9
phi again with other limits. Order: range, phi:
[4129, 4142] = 10.7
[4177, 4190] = 10.2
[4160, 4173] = 10.6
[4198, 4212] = 10.4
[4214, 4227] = 10.4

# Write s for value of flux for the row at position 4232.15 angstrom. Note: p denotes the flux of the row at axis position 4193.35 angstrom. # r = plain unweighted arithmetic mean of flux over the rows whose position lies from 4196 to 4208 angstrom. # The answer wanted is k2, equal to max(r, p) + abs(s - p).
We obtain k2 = 1.60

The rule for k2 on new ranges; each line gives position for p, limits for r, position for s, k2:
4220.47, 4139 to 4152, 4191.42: 1.60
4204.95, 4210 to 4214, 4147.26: 1.64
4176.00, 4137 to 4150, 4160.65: 1.86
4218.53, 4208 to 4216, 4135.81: 1.53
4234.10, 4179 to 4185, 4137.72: 1.69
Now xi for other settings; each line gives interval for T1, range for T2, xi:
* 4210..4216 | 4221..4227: -0.07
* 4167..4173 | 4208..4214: 0.06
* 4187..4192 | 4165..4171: -0.03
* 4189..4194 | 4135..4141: -0.01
